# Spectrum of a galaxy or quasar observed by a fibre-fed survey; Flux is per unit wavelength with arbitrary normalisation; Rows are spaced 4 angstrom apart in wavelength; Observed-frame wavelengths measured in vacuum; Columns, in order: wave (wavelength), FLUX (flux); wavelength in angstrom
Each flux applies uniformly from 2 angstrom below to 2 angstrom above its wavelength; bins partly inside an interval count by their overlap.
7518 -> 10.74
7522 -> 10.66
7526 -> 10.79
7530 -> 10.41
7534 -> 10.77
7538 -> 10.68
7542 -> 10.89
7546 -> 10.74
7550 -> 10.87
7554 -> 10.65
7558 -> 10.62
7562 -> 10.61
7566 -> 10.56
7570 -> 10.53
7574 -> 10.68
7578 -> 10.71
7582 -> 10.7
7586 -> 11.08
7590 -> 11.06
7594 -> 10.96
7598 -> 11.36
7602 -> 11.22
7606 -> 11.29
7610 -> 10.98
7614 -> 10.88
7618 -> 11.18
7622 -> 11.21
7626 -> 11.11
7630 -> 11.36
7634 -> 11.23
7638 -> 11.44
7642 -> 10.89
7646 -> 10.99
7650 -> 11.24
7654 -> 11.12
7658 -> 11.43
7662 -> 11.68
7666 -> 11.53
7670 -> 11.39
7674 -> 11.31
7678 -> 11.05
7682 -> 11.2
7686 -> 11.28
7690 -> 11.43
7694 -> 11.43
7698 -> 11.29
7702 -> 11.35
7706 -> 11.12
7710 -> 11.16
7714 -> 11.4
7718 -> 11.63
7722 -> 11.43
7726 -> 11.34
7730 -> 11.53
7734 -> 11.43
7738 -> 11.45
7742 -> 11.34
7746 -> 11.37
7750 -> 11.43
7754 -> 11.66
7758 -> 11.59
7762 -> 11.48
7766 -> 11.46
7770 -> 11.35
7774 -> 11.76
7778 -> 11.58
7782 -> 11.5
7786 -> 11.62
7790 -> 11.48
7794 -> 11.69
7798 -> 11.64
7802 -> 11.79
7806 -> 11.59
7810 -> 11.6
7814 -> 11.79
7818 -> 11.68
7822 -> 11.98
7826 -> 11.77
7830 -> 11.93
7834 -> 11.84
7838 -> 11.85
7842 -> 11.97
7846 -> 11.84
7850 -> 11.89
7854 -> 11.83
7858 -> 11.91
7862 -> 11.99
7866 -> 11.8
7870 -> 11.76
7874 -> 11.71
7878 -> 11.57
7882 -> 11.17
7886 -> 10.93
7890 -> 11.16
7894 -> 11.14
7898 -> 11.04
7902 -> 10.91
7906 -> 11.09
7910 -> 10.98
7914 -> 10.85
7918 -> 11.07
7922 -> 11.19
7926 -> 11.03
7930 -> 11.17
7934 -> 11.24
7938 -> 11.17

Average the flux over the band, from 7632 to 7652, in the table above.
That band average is 11.16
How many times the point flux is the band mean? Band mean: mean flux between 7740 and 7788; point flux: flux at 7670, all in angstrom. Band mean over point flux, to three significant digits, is 1.01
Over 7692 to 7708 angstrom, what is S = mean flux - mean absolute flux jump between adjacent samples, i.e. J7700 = 11.15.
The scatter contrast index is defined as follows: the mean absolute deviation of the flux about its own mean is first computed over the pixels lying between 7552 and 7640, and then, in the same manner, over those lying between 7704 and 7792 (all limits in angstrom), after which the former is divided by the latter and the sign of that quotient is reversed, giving -2.3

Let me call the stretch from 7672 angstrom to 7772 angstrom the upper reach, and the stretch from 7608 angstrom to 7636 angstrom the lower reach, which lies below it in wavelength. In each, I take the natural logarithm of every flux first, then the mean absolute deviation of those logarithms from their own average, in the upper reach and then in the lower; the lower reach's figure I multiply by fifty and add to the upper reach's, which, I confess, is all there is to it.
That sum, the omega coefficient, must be 0.57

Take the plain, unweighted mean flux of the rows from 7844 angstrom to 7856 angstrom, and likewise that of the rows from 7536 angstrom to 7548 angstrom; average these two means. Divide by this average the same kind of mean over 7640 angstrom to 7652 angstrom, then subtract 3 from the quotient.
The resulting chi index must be -2.02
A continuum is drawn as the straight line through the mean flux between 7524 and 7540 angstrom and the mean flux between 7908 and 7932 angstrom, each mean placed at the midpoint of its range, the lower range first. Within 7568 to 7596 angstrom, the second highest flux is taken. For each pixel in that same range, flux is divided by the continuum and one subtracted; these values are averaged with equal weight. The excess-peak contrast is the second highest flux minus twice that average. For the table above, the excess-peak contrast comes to 11.0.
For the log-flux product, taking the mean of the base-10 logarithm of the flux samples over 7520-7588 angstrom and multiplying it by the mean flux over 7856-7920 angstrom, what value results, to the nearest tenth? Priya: 11.7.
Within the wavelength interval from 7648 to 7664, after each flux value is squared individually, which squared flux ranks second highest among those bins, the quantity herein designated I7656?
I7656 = 131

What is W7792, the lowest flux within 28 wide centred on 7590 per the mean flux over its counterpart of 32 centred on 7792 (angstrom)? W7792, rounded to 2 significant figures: 0.92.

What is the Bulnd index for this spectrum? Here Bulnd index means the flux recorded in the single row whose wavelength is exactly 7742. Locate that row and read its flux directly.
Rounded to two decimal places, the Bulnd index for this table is 11.34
